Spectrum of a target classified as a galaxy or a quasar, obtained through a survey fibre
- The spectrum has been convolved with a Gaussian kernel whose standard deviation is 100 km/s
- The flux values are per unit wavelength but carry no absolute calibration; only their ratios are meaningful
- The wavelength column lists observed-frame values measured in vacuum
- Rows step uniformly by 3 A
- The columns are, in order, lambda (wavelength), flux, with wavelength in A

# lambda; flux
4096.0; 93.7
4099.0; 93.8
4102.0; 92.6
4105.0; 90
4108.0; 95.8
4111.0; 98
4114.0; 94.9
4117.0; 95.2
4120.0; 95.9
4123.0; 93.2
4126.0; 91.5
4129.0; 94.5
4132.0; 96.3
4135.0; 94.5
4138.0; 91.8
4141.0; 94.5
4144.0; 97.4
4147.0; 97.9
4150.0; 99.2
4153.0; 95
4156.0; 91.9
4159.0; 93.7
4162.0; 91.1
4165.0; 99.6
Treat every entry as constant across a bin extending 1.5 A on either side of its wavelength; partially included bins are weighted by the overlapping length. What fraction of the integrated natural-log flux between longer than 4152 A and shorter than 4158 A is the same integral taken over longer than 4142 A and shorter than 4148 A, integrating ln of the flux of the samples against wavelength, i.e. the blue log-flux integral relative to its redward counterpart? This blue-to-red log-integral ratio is 1.01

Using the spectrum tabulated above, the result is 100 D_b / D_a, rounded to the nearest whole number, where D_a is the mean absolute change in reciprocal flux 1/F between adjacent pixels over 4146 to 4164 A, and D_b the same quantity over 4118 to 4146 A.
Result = 94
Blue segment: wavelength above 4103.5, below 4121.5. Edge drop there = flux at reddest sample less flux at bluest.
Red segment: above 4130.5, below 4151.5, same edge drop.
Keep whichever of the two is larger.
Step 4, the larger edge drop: 5.9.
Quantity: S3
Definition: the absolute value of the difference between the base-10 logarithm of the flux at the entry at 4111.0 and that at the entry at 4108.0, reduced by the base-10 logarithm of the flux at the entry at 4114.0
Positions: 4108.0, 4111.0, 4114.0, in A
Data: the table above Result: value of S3 -1.967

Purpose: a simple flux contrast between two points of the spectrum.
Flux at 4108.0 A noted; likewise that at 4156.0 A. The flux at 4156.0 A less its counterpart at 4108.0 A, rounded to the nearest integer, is -4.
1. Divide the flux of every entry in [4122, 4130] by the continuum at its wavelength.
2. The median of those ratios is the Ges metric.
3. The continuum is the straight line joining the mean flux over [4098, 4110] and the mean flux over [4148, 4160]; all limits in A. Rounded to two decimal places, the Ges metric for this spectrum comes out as 0.99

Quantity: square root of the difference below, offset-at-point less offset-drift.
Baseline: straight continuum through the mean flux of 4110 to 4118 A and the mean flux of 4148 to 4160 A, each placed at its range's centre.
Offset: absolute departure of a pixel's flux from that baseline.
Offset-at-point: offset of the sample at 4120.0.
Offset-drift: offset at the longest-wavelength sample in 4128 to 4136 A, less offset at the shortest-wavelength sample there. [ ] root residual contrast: 0.43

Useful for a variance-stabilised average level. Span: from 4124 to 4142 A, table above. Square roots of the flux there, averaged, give 9.69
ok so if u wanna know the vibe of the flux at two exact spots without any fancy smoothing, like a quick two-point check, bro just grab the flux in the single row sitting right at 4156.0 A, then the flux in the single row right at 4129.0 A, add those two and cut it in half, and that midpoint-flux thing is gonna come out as 93.2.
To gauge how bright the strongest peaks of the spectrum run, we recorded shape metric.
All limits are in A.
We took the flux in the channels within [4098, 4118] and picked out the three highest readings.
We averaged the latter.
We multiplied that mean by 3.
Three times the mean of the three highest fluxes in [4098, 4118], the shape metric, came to 289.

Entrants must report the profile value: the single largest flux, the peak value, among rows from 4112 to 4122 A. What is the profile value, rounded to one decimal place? 95.9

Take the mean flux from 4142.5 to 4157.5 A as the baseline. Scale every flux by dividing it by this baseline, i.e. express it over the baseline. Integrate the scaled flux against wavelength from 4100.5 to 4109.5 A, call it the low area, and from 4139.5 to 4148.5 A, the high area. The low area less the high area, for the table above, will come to -0.36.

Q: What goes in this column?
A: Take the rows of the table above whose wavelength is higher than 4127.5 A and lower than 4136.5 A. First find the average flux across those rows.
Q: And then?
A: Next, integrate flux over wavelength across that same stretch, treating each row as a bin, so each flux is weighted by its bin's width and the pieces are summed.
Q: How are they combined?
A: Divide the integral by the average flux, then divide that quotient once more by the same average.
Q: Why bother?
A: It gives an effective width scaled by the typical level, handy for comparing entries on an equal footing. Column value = 0.0946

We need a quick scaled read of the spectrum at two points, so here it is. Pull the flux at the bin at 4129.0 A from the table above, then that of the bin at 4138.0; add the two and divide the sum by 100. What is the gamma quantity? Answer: 1.86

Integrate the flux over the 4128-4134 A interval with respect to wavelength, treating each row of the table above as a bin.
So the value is 572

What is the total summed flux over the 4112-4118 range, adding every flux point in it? 190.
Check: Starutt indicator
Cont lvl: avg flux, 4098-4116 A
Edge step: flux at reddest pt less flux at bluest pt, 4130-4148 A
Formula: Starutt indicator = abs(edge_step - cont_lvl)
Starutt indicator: 93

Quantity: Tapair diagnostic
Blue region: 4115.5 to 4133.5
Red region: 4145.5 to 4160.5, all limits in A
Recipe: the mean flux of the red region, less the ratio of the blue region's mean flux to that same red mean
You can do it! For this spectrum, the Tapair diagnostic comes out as 94.6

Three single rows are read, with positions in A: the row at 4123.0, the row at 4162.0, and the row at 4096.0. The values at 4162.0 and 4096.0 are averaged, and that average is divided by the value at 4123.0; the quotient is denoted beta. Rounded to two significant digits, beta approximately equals 0.99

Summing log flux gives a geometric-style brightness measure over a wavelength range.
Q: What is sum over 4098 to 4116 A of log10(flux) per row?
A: 11.8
